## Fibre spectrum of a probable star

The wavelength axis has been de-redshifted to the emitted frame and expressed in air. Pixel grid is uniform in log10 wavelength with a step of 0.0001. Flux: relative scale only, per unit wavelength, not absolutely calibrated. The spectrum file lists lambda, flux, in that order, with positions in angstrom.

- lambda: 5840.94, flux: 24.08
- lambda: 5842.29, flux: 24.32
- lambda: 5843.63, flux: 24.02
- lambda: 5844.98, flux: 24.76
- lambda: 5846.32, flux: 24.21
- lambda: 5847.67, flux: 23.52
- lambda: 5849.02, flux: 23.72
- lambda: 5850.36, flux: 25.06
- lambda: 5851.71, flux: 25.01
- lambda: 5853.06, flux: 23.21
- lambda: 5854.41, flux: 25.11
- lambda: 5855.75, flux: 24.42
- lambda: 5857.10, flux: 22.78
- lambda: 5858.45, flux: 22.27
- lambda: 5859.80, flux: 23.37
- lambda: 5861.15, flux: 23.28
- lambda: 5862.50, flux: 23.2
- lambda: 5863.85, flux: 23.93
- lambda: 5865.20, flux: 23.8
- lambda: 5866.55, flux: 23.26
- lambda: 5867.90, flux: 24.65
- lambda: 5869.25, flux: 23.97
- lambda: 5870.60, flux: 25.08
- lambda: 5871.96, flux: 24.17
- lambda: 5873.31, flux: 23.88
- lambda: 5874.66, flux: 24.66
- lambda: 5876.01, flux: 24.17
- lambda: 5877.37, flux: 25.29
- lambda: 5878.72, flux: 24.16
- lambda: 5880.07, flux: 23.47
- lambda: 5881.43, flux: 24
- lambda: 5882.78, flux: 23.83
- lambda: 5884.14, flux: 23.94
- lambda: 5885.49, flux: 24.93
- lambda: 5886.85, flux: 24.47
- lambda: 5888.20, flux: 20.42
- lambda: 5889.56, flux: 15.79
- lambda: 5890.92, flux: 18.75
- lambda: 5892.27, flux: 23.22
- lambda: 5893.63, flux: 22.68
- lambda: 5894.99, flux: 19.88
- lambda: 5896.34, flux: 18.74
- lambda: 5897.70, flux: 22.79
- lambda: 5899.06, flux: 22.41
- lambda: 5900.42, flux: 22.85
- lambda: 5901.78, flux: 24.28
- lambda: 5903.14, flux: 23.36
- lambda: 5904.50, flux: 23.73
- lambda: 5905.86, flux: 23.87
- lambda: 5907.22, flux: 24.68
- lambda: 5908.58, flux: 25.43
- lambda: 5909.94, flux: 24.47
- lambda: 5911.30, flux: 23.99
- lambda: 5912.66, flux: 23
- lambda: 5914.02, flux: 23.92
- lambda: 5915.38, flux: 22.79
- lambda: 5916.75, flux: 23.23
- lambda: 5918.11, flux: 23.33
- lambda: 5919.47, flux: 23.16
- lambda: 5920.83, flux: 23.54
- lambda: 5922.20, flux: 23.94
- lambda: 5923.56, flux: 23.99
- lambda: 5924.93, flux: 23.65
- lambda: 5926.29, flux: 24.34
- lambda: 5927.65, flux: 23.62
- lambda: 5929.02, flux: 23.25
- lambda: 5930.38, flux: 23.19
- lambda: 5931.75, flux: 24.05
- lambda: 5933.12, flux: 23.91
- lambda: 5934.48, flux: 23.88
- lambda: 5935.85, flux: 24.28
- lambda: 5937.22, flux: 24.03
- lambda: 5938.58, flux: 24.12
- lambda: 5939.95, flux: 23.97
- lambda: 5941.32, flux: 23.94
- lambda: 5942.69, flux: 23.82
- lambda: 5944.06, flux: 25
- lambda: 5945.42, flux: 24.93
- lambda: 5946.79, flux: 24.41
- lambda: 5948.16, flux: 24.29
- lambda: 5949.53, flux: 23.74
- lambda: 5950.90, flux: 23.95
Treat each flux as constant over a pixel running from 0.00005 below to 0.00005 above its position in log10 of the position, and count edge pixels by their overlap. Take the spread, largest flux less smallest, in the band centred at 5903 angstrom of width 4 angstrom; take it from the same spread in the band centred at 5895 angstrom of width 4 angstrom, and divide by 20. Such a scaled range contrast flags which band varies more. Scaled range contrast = 0.15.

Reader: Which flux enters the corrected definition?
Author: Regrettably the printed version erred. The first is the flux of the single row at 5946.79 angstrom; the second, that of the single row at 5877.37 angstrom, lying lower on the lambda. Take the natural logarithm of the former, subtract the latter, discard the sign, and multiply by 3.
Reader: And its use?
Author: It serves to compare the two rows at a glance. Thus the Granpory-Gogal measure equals 66.3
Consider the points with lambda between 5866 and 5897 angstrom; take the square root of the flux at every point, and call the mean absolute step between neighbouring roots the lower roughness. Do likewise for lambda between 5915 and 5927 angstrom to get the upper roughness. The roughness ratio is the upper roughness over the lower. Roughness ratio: 0.21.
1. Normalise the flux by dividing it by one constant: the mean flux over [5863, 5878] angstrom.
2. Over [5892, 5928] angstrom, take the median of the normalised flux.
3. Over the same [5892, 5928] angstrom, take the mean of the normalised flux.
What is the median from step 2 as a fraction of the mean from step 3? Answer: 1.011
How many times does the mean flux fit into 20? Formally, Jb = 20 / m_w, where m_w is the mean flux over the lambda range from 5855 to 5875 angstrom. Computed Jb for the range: 0.841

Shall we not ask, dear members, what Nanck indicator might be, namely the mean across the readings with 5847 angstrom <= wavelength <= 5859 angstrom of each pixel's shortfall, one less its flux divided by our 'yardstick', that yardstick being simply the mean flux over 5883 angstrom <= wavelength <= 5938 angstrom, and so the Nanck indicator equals -0.035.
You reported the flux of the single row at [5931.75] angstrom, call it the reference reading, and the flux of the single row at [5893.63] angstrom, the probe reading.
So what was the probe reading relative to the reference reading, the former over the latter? 0.94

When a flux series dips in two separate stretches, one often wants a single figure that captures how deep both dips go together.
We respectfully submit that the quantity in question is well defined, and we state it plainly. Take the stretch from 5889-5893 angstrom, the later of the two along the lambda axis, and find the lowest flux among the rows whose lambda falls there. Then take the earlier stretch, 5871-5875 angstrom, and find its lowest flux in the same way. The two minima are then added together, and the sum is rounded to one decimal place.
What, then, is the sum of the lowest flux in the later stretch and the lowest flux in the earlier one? 39.7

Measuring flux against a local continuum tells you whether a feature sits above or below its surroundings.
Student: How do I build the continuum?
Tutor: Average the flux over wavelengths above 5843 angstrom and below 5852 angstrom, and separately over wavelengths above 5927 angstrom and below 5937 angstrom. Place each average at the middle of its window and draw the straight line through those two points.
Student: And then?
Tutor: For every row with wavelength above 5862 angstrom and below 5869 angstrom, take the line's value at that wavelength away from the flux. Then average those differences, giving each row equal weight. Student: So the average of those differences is -0.4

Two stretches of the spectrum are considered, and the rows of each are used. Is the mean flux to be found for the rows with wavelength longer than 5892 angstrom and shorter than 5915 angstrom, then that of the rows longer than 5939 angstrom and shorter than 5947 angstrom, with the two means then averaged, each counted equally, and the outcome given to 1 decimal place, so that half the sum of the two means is 23.7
